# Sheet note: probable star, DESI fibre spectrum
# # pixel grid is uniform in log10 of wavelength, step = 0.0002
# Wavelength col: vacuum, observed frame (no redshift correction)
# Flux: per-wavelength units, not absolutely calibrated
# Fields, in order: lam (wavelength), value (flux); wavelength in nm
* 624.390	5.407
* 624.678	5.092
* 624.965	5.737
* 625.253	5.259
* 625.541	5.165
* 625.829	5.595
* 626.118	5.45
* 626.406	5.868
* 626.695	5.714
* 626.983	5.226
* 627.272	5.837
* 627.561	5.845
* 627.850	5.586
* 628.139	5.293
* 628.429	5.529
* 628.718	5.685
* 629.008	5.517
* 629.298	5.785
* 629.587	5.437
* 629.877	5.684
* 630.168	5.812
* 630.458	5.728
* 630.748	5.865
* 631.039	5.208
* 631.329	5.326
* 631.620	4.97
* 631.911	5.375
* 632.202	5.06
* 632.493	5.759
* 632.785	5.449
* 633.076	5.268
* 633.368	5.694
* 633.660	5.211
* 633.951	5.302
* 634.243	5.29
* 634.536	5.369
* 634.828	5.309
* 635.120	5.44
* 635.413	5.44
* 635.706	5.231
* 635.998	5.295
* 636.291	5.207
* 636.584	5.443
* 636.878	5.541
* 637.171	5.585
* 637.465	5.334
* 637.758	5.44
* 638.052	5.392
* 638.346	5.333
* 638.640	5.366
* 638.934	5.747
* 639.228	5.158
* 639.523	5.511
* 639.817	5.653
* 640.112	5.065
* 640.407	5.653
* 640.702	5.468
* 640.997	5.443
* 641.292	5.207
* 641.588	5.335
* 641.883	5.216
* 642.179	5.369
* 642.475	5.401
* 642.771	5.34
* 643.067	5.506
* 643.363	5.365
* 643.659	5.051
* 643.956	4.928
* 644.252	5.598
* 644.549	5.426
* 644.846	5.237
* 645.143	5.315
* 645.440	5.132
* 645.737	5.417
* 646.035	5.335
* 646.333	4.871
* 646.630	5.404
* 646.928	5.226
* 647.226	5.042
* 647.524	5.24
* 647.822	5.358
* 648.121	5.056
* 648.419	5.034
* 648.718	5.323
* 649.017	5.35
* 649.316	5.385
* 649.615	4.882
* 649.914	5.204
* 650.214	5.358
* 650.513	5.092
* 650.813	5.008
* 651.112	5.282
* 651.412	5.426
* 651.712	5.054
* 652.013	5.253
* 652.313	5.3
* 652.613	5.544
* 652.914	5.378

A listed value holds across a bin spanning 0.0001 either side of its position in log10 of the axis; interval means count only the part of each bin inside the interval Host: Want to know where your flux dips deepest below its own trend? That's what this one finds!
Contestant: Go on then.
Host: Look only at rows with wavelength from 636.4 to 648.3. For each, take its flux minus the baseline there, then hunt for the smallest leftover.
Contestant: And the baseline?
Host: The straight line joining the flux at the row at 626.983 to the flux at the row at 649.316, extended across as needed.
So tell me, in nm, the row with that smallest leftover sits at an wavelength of 646.333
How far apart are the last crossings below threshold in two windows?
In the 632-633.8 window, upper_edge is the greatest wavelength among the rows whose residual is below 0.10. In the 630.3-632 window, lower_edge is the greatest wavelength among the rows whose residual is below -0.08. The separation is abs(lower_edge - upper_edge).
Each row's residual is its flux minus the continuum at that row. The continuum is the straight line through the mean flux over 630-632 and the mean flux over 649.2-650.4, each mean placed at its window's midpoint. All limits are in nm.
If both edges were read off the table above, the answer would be 1.75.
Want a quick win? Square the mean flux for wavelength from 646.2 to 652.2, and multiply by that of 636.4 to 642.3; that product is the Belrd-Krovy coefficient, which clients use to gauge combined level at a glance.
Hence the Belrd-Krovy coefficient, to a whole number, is 146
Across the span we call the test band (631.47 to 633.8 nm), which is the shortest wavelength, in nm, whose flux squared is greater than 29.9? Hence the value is 632.493 nm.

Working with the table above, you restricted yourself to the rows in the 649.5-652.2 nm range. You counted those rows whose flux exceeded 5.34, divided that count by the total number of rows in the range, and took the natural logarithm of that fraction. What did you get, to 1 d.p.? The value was -1.5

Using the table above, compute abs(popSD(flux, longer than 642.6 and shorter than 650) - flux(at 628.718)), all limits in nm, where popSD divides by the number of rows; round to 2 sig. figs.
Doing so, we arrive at 5.5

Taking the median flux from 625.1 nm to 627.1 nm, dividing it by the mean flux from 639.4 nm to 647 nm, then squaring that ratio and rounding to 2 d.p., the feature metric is 1.05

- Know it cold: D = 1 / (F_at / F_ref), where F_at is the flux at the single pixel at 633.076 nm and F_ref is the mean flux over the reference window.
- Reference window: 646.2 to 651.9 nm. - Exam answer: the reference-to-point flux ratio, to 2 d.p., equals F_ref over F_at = 0.99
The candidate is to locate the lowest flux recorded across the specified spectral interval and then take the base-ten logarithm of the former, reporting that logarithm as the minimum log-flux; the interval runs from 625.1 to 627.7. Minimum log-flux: 0.713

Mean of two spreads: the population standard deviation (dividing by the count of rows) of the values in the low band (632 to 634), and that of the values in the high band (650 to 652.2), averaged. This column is 0.193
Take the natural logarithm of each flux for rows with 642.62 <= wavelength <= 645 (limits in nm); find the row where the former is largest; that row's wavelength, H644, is 644.252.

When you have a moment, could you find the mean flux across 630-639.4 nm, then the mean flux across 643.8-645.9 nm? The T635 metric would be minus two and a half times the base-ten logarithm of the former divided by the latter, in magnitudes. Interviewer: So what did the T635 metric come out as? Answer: -0.023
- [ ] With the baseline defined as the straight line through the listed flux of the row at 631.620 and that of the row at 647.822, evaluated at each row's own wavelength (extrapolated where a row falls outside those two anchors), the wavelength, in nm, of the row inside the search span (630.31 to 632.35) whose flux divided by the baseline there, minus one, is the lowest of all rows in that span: 631.620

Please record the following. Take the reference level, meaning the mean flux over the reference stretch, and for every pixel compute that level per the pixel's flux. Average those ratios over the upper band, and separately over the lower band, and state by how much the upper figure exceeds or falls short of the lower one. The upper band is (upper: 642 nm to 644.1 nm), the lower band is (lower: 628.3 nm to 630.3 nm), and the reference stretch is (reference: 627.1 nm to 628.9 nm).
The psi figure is 0.07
